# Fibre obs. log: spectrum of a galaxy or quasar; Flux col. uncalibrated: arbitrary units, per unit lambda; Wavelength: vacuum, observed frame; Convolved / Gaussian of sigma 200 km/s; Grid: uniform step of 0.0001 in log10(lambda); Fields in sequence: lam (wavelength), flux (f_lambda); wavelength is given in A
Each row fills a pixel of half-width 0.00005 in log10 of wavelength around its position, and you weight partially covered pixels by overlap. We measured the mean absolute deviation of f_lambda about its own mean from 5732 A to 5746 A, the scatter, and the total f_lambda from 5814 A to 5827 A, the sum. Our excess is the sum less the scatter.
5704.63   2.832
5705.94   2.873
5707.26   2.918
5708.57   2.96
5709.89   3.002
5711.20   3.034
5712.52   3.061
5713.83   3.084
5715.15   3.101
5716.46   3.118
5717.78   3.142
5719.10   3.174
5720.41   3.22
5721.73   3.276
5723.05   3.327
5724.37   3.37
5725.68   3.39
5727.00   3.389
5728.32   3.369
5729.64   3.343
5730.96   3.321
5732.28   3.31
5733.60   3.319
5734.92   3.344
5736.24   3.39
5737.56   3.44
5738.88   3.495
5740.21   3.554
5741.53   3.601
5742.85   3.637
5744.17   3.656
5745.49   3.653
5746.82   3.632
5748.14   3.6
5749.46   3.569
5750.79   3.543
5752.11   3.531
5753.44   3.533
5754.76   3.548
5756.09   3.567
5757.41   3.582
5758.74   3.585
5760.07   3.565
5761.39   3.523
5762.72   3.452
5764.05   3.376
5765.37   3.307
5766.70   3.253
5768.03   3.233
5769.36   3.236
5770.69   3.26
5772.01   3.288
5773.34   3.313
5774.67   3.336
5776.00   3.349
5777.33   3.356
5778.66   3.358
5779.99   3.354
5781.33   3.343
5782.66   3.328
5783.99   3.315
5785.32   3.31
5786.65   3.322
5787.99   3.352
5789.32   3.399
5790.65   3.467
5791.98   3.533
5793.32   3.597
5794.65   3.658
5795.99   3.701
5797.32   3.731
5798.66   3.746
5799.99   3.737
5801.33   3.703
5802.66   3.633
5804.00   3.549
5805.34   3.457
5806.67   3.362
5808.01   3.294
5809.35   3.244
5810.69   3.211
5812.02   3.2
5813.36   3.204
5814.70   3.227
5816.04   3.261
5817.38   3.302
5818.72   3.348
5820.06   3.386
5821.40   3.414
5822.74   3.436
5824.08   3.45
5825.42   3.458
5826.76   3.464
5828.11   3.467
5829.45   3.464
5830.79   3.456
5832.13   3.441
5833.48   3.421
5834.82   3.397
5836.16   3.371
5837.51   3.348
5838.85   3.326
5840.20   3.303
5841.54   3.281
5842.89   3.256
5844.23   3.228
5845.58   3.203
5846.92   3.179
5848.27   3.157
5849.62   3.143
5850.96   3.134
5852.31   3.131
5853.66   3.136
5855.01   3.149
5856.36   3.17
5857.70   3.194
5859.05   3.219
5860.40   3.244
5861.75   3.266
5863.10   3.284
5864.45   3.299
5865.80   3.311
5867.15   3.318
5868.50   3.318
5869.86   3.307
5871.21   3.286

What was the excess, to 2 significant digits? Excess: 34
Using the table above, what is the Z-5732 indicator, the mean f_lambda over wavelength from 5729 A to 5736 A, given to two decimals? 3.33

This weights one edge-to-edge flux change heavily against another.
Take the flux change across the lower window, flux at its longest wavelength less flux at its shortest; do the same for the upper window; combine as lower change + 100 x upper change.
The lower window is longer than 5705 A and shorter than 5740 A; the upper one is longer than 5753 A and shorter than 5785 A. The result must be -21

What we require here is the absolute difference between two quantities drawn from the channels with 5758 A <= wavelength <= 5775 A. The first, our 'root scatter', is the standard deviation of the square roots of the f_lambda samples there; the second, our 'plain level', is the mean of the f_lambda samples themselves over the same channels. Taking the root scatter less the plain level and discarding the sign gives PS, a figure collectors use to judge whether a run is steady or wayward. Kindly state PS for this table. 3.33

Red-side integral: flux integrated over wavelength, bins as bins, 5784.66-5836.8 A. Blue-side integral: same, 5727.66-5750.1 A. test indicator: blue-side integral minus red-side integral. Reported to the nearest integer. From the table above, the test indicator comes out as -101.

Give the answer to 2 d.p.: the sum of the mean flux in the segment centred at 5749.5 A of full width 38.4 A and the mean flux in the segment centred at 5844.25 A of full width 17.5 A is 6.72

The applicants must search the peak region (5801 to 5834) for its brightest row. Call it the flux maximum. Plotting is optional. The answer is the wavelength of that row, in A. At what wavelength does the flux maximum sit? 5801.33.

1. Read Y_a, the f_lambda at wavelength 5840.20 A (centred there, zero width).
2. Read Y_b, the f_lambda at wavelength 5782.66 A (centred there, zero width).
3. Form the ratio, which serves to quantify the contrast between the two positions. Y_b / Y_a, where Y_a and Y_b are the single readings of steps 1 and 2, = 1.01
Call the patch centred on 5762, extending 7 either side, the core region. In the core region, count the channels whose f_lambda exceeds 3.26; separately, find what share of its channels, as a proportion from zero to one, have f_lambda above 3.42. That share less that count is -7.4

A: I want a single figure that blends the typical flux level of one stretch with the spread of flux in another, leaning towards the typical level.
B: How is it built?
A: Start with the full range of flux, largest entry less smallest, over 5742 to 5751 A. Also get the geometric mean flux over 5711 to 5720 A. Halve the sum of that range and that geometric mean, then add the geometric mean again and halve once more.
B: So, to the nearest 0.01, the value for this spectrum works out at 2.35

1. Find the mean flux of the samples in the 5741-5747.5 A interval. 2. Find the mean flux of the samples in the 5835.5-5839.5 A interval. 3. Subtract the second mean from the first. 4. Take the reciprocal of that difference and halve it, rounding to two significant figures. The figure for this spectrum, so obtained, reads 1.7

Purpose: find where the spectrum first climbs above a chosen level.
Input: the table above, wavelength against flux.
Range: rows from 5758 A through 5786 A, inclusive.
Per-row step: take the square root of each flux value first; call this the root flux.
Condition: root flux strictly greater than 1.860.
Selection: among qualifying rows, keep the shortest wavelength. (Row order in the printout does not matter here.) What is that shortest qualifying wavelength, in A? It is 5758.74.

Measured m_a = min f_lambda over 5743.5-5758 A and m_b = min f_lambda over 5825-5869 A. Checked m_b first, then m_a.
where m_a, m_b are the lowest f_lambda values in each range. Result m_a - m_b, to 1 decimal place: 0.4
